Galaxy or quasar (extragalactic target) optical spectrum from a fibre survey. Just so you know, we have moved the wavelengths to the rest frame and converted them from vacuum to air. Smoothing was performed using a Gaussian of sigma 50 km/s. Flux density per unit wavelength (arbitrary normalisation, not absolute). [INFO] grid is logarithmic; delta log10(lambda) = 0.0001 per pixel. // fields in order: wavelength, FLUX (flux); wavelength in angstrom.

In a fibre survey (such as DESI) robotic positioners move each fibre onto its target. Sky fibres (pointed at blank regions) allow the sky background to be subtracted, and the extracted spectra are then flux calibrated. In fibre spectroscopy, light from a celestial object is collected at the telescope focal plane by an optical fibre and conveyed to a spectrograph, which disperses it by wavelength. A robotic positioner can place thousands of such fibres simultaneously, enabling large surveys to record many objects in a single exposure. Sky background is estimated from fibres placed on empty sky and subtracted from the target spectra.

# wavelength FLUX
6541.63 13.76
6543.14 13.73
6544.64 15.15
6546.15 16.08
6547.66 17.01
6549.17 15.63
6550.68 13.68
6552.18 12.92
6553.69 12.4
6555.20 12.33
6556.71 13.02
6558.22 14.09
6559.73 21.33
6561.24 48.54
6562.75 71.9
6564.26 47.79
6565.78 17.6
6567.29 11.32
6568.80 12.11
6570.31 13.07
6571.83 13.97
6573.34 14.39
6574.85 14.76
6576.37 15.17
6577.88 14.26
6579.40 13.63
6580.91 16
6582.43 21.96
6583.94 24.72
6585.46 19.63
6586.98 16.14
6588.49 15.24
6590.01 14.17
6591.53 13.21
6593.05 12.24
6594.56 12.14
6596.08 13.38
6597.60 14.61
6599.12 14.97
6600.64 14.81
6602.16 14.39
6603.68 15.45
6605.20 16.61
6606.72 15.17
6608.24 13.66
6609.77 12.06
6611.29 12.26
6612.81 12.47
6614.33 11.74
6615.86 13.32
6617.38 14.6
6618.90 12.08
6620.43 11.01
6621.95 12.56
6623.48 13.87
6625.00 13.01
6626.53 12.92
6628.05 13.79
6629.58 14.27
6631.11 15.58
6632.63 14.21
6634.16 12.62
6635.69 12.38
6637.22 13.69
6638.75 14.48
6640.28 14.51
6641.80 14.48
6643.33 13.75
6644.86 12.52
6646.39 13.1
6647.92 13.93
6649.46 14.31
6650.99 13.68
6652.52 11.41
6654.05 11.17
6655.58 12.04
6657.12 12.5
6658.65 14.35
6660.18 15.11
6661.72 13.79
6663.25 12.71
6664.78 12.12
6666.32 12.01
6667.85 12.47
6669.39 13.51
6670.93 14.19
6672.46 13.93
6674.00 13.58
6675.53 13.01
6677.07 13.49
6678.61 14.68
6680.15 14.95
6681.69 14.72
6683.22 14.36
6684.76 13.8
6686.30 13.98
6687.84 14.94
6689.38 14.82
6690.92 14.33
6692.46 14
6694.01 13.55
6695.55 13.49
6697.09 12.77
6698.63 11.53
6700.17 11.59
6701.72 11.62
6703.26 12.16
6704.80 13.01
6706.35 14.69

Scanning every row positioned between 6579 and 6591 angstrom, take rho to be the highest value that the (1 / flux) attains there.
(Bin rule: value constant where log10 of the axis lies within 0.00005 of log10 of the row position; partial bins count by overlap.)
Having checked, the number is 0.073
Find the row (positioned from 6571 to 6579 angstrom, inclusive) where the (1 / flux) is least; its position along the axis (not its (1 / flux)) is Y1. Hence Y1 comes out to 6576.37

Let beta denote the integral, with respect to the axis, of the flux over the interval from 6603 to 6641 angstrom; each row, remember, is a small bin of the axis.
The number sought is 514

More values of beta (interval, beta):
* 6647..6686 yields 524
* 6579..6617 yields 569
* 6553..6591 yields 773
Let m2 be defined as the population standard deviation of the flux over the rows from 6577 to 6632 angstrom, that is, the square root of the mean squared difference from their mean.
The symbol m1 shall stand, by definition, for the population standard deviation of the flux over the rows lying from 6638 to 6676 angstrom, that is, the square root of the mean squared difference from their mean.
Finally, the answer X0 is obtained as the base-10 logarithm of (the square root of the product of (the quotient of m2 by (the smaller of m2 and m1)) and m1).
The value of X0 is 0.22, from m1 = 1.0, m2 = 2.72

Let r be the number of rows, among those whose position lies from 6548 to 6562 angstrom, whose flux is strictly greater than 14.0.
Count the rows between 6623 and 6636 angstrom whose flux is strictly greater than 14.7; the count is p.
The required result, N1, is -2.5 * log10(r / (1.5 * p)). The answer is -1.1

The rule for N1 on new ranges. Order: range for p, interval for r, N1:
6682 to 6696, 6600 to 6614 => -0.6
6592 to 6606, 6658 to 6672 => 0.8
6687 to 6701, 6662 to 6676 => 1.2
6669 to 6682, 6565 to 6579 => -0.6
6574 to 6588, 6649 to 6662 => 1.4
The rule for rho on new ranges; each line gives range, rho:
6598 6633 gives 0.091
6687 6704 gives 0.087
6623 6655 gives 0.090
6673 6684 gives 0.077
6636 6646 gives 0.080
